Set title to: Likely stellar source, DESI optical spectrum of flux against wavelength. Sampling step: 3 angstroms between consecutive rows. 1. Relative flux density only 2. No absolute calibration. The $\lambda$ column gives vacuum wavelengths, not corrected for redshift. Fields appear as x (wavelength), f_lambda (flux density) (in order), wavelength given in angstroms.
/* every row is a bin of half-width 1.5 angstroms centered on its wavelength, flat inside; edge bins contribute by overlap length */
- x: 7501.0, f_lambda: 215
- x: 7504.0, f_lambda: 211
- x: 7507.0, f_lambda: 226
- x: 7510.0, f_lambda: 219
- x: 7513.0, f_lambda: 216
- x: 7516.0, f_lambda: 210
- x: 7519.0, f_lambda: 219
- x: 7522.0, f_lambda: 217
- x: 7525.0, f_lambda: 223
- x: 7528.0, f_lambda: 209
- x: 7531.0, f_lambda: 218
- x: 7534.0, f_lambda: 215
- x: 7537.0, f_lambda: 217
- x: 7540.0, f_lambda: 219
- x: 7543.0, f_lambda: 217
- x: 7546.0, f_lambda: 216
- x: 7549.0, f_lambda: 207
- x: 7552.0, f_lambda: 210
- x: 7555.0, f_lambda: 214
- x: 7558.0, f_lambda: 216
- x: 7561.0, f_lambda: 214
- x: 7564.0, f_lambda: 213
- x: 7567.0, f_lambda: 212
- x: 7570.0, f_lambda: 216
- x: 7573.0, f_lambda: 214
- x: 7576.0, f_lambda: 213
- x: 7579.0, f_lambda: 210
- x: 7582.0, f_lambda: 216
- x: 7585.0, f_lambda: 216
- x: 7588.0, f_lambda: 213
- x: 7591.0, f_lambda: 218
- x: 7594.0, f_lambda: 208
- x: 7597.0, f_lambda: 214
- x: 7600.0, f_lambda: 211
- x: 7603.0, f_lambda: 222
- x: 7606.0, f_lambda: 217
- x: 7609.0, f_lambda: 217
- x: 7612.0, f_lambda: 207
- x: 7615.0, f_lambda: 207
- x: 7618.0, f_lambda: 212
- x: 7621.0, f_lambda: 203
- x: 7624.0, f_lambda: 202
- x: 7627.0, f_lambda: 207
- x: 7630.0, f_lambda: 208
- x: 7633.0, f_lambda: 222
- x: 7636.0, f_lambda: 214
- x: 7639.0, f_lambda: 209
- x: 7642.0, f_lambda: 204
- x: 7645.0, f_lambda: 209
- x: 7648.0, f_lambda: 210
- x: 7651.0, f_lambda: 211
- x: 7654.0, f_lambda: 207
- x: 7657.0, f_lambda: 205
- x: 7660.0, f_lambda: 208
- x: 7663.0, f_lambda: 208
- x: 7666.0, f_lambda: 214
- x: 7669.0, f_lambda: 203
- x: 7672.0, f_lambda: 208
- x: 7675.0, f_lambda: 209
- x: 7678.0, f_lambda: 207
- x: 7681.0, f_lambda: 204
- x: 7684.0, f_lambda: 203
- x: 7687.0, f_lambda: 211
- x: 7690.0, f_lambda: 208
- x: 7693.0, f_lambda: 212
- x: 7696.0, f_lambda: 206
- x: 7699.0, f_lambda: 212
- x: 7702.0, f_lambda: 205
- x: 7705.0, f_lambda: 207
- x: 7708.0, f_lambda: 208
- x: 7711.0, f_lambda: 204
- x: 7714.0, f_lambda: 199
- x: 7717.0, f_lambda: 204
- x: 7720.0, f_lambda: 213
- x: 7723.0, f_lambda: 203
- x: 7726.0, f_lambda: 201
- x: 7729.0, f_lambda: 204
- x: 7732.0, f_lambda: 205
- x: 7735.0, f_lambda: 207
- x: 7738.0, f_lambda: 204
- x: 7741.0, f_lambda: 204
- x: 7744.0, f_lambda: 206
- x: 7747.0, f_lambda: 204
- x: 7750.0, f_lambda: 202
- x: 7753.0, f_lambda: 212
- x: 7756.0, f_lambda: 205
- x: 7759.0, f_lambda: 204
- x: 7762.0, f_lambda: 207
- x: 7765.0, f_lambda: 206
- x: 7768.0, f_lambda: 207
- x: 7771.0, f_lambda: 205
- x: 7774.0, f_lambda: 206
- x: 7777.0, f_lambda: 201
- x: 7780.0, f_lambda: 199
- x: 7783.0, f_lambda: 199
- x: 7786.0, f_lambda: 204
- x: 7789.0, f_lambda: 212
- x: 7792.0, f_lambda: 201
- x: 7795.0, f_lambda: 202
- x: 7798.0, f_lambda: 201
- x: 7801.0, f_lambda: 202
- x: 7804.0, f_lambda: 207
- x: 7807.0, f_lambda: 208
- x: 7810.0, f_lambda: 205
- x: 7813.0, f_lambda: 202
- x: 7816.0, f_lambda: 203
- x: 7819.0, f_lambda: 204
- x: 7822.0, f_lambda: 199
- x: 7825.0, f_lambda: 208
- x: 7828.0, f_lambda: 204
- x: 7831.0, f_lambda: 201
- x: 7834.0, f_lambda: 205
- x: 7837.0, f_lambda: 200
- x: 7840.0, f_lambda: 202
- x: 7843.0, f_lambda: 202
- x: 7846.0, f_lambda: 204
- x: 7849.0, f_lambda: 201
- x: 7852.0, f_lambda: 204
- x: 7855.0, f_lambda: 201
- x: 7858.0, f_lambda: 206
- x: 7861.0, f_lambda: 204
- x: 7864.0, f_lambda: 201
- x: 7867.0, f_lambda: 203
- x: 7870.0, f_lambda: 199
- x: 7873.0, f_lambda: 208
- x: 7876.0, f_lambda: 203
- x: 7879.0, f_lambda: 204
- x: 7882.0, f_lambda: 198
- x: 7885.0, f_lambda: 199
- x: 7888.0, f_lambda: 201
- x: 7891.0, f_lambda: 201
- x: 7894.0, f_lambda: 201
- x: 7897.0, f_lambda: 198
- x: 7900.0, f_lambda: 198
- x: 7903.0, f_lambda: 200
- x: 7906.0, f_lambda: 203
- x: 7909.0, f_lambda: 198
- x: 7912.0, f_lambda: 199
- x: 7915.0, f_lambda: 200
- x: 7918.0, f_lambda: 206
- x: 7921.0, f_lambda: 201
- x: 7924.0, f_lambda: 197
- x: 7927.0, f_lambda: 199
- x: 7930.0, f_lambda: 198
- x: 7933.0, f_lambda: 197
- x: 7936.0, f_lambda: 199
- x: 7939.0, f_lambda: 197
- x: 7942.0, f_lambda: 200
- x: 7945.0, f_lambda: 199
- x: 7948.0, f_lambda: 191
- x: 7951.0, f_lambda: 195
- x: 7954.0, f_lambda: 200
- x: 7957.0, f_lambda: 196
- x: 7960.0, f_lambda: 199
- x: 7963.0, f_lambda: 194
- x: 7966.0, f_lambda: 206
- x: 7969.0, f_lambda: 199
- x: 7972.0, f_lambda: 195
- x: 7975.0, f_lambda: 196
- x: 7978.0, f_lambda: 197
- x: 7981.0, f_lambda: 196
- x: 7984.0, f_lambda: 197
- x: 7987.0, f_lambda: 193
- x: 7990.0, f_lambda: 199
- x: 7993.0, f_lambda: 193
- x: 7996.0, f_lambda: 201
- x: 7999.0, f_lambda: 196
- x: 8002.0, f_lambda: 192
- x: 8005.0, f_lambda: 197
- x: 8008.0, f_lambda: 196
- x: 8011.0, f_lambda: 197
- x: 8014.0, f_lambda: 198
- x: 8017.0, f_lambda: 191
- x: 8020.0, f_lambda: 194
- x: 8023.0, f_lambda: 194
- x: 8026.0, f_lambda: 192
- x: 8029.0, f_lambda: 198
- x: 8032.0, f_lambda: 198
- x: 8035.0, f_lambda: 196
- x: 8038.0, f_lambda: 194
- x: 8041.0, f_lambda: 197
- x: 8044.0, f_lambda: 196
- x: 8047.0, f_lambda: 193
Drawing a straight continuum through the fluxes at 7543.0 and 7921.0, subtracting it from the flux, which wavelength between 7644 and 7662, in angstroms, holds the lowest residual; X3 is 7657.0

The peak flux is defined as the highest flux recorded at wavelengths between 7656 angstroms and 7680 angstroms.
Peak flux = 214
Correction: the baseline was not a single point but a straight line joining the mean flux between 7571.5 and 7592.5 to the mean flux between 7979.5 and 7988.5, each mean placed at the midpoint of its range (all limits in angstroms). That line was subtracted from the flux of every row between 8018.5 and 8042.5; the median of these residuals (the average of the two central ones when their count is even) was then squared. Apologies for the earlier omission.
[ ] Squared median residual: 4.6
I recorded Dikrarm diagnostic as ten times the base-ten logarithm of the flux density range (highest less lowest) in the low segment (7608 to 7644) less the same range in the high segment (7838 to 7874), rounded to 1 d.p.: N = 10.4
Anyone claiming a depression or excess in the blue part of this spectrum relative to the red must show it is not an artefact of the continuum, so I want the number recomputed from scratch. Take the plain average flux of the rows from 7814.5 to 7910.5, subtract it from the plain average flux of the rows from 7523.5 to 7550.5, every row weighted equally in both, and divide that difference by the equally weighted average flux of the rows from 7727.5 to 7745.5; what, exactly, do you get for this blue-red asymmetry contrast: 0.067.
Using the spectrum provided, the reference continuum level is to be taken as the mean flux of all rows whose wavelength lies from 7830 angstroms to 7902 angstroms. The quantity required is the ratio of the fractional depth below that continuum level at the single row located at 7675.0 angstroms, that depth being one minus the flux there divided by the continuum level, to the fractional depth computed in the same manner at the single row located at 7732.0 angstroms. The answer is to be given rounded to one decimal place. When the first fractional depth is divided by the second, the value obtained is 2.3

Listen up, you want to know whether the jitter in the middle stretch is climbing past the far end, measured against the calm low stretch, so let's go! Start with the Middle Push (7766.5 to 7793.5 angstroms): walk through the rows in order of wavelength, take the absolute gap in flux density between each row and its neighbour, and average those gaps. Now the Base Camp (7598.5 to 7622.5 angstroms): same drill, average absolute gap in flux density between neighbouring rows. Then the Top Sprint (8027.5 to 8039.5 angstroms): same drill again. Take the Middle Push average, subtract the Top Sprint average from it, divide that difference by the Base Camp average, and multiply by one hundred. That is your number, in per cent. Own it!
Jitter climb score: 51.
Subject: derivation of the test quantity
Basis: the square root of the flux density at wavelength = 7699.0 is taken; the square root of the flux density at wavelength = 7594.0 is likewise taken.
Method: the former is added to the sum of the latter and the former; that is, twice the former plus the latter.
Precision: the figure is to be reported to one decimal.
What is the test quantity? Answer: 43.5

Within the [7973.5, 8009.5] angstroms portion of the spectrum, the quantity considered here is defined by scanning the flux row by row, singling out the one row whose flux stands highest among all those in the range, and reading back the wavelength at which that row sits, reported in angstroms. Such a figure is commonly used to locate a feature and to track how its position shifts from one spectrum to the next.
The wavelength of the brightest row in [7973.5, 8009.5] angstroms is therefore 7996.0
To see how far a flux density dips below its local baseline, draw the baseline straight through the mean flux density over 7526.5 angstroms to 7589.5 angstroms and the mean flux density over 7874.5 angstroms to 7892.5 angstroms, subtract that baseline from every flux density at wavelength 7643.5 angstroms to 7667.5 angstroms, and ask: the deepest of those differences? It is -5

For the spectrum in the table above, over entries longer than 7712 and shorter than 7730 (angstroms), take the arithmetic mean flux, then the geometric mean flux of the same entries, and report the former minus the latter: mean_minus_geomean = 0.05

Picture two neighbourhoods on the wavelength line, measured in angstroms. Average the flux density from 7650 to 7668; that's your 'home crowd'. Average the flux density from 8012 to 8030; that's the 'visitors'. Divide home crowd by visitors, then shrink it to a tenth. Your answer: 0.107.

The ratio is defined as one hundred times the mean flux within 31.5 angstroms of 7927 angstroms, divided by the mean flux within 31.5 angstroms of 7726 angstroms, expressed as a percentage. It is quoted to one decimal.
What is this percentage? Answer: 96.7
